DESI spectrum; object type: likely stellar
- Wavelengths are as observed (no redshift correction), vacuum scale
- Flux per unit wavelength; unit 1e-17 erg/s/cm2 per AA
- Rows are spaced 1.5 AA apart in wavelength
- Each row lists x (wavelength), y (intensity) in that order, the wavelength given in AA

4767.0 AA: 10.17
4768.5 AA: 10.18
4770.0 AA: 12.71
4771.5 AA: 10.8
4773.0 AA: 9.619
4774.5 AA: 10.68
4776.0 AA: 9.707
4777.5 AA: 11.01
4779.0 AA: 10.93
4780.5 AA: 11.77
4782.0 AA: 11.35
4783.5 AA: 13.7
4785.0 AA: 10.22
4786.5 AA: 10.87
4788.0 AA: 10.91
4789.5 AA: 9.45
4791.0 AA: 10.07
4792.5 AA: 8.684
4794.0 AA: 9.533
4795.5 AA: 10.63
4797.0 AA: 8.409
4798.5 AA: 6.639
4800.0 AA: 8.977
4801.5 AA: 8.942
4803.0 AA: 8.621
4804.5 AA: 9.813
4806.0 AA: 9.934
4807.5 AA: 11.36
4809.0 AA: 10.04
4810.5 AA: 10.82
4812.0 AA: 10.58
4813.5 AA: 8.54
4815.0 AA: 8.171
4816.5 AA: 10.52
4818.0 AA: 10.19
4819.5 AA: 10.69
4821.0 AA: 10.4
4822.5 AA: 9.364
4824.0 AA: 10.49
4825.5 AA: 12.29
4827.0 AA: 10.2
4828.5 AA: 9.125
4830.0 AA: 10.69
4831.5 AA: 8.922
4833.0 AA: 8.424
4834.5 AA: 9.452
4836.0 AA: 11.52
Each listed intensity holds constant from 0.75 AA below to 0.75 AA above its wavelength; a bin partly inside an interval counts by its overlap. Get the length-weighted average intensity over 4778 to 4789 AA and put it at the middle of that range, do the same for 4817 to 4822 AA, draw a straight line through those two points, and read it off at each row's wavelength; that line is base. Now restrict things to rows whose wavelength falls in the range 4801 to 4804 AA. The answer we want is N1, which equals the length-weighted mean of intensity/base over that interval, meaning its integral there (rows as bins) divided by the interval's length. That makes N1 0.82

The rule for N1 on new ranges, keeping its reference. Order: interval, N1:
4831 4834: 0.87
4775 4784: 0.99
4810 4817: 0.92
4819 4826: 1.03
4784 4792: 0.92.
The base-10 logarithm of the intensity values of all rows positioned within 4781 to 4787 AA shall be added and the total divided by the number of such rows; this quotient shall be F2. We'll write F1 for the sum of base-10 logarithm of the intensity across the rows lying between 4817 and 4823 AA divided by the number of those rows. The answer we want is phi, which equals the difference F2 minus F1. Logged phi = 0.05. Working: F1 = 1.01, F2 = 1.06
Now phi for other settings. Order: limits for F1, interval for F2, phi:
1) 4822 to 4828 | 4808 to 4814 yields -0.02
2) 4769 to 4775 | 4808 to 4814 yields -0.04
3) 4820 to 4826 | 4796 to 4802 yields -0.11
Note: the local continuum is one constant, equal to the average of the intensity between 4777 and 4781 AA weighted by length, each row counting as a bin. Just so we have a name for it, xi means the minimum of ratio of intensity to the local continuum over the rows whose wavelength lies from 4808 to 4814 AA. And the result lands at 0.76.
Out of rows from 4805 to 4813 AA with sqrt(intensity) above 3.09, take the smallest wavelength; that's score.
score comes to 4806.0 AA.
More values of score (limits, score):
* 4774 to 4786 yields 4774.5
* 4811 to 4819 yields 4812.0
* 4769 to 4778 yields 4770.0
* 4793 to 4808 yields 4795.5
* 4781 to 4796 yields 4782.0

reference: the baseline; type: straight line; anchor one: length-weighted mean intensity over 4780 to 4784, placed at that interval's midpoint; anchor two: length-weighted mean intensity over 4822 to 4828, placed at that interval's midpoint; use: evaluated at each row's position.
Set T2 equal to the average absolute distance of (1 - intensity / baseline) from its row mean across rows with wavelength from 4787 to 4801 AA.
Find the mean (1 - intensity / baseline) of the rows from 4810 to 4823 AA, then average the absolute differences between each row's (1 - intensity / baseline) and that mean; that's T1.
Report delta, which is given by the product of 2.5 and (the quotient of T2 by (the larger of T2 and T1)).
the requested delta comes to 2.50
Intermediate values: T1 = 0.074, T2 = 0.075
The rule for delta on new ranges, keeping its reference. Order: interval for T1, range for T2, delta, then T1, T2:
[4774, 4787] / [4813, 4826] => 2.50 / 0.065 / 0.090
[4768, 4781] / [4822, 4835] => 2.50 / 0.061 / 0.082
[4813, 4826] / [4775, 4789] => 1.67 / 0.090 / 0.061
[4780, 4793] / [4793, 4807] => 2.24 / 0.079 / 0.071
